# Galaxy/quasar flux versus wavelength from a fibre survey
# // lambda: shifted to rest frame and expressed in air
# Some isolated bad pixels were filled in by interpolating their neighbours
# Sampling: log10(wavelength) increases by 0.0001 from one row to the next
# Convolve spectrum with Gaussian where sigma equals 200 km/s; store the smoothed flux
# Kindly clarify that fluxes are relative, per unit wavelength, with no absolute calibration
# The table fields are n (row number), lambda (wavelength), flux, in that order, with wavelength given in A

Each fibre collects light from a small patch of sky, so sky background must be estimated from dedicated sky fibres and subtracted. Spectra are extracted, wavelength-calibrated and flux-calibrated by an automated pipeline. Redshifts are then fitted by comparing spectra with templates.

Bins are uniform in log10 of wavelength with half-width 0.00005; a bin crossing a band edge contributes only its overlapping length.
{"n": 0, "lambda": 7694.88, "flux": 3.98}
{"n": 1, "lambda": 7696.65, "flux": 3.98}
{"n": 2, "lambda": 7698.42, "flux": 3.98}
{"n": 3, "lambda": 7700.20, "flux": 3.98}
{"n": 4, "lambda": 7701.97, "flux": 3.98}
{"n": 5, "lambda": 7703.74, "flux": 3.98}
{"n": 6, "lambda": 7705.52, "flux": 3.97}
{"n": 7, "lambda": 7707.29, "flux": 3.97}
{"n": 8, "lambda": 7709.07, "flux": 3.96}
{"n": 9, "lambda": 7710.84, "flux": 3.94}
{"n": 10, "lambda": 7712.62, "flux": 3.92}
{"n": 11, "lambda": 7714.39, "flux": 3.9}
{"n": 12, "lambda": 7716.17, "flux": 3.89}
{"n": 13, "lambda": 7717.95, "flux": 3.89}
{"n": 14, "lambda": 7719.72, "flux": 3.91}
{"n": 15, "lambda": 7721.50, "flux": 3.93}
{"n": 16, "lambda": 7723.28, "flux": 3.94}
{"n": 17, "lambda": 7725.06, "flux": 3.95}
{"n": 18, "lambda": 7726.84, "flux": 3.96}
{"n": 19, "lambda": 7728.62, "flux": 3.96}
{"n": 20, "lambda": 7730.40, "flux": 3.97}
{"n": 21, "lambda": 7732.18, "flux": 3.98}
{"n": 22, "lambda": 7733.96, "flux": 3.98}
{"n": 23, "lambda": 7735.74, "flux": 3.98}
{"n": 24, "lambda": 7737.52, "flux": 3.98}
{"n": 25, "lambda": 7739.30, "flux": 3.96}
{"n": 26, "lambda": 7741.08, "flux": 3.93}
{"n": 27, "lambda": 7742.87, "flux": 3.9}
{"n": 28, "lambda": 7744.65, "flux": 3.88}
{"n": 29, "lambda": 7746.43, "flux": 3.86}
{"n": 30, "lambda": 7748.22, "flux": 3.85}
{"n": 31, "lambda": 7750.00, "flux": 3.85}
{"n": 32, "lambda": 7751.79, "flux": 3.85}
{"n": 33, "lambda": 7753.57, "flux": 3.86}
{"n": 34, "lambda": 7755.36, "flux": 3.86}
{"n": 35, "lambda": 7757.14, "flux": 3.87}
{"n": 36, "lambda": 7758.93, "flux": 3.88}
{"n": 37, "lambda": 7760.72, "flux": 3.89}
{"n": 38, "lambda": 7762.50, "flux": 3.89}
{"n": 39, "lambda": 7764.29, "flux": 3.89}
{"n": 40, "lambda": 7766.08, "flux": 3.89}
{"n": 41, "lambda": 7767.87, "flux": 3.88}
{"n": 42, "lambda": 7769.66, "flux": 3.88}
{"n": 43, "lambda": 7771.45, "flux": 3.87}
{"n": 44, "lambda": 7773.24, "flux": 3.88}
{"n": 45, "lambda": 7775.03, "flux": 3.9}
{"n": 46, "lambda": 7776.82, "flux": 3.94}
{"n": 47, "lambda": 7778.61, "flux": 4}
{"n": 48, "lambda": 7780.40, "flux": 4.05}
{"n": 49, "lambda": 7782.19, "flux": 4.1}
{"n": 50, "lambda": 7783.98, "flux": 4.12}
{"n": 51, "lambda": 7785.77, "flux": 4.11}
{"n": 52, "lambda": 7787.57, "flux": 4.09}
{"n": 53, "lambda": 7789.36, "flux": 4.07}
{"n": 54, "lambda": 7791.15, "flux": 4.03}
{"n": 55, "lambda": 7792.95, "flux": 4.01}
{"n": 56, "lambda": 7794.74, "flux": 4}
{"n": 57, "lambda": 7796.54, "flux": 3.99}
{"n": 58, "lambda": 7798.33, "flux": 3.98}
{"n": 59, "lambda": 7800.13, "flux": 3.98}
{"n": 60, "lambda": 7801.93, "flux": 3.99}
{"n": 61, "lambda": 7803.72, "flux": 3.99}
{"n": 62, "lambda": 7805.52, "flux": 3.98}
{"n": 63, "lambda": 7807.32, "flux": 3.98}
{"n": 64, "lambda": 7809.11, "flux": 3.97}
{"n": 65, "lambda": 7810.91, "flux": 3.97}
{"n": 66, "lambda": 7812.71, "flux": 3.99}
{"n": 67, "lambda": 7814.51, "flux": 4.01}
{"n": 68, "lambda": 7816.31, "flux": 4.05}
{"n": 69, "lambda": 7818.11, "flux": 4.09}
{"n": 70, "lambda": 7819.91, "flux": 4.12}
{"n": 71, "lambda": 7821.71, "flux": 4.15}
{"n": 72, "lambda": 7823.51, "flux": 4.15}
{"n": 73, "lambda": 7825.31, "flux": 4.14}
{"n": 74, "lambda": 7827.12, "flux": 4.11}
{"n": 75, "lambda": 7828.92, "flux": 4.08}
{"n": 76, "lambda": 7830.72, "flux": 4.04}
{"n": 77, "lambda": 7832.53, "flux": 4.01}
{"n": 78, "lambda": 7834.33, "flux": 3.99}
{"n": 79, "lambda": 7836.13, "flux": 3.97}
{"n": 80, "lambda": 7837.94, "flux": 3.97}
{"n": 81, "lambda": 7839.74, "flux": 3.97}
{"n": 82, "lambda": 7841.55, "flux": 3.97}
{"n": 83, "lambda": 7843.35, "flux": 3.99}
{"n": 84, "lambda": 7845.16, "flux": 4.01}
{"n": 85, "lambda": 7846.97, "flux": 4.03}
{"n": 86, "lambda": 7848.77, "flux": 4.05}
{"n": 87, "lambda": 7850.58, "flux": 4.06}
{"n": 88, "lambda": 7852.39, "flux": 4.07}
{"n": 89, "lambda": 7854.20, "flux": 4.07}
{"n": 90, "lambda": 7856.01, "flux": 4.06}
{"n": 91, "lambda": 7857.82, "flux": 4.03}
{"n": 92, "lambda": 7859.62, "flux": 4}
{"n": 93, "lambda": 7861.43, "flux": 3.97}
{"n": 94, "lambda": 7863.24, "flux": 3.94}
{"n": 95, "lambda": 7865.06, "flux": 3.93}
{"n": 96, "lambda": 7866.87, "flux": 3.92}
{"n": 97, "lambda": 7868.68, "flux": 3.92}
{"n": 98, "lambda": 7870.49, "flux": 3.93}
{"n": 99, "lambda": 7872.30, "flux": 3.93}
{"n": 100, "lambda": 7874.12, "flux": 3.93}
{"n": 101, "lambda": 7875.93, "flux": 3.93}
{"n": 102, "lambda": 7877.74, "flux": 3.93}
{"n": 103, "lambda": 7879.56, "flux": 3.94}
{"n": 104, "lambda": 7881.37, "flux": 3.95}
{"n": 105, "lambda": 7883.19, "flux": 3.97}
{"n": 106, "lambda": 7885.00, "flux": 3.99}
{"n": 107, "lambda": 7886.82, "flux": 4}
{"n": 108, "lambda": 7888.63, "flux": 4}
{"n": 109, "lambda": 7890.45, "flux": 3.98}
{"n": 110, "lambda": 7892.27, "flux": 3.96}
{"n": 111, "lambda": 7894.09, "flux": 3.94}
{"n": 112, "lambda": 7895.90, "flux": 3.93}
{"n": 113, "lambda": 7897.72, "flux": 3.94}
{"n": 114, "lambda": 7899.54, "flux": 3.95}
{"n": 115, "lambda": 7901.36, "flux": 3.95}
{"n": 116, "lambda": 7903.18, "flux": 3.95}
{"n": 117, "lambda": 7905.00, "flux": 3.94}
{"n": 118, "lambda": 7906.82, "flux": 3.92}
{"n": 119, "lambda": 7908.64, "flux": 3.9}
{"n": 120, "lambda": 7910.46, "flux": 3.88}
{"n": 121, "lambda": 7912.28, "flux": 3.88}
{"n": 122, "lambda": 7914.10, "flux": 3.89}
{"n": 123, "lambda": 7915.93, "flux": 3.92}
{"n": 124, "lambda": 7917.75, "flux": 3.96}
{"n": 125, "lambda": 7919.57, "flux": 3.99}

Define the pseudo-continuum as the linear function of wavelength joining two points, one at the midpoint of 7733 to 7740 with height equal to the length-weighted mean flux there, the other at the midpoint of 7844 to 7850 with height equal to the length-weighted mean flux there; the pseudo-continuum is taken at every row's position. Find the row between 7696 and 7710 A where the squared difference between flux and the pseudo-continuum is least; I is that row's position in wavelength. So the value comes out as 7707.29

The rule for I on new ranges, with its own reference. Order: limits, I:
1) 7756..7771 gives 7760.72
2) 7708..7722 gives 7709.07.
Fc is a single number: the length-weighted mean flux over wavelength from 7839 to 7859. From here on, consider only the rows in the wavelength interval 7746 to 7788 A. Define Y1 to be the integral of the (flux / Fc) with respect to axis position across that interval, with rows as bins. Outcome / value 40.9 A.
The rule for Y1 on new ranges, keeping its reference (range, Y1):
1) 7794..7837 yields 43.0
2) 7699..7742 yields 42.2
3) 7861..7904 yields 42.1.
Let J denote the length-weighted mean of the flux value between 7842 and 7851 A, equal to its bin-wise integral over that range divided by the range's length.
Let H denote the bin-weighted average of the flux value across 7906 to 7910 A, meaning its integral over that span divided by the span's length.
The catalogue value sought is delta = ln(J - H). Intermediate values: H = 3.91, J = 4.02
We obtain -2.2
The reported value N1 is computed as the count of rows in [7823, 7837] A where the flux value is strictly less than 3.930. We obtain 0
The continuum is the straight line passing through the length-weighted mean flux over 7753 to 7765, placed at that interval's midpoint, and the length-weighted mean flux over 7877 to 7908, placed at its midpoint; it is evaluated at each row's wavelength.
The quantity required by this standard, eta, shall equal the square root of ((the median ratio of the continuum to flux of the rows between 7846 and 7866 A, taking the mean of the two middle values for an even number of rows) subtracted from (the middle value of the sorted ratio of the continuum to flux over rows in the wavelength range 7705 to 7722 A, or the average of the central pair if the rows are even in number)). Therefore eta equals 0.08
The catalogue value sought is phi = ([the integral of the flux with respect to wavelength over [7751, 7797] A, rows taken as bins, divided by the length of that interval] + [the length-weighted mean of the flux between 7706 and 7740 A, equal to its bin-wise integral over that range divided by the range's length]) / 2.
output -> 3.95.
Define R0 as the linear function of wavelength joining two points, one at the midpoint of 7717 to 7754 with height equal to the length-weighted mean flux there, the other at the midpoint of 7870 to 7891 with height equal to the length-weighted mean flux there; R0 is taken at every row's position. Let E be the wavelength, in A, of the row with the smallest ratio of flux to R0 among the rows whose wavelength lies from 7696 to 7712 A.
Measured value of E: 7710.84 A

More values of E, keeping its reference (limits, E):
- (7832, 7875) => 7868.68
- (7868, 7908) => 7906.82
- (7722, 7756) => 7751.79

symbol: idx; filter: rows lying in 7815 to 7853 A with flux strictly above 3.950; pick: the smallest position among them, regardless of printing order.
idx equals 7816.31 A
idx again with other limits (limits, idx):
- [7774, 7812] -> 7778.61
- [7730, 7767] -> 7730.40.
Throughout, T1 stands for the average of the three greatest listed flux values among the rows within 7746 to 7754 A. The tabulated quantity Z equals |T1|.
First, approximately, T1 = 3.86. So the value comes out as 3.86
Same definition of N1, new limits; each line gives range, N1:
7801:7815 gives 0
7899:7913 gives 4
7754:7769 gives 8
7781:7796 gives 0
